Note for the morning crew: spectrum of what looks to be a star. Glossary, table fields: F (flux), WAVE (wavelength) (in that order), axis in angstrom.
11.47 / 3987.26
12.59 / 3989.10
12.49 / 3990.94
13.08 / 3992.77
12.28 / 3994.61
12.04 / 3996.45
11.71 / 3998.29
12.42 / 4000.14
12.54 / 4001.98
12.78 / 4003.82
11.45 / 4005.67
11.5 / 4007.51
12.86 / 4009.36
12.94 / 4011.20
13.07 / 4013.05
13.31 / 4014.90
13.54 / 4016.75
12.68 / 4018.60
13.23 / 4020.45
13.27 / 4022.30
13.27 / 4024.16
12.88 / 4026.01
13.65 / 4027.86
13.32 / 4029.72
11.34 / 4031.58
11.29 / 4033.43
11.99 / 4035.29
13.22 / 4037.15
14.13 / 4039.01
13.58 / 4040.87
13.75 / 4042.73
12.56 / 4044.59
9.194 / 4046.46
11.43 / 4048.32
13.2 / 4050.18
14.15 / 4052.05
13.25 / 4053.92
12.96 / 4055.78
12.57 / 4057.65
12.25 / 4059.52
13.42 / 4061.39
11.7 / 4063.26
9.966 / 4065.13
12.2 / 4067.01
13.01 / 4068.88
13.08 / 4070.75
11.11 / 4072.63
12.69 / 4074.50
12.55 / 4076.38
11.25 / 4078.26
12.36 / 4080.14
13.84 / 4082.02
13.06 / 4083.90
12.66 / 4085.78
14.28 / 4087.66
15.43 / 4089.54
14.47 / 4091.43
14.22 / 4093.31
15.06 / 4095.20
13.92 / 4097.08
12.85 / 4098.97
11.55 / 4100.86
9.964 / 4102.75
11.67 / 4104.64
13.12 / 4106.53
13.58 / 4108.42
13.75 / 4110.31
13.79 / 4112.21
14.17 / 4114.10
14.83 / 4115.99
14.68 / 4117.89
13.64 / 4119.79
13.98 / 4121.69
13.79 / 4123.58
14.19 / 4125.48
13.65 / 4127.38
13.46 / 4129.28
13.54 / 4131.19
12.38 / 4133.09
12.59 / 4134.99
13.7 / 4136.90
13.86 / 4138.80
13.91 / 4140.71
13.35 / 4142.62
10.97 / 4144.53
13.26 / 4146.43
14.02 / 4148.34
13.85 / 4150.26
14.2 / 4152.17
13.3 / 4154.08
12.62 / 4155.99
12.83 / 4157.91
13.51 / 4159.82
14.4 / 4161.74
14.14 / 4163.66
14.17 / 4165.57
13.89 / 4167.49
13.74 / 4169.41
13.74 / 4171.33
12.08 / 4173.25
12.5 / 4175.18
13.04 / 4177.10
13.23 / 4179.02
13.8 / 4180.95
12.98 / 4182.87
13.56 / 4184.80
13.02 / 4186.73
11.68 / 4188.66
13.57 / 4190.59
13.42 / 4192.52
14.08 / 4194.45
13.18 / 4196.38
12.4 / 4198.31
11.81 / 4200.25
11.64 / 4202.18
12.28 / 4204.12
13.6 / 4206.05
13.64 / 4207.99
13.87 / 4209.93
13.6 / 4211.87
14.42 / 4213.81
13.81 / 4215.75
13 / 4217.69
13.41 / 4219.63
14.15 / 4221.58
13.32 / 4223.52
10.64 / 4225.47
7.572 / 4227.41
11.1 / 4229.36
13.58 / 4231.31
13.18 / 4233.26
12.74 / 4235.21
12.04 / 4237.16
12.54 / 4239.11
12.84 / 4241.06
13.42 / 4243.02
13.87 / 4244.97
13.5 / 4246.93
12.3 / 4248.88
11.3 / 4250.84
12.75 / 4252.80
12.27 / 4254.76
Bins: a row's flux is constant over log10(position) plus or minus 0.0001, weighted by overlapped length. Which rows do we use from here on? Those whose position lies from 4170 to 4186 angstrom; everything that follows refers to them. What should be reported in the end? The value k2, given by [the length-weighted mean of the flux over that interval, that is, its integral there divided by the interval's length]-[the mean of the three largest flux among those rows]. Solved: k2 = -0.57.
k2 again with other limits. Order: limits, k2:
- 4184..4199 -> -0.61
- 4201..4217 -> -0.70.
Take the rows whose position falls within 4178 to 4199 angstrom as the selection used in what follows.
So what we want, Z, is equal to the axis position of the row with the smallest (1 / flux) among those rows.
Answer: 4194.45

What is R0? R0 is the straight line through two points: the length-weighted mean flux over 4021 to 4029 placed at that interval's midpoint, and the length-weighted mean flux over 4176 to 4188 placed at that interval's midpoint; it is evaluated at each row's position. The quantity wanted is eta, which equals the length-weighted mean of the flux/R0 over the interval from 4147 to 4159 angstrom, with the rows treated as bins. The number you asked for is 1.02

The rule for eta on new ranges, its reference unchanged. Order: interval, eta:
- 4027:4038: 0.94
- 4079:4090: 1.02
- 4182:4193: 0.98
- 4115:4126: 1.07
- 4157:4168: 1.05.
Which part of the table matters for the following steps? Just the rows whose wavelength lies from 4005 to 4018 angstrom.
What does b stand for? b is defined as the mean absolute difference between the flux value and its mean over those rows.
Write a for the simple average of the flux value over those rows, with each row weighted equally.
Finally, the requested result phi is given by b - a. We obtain -12.0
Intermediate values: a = 12.7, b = 0.7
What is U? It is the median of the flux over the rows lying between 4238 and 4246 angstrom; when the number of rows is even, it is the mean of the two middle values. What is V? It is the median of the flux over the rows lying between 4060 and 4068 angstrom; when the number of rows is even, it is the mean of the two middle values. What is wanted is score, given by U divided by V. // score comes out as 1.10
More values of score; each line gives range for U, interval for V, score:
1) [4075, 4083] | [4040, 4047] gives 0.95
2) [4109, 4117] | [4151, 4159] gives 1.07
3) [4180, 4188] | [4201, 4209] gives 1.03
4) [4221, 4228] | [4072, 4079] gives 1.01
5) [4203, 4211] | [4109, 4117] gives 0.97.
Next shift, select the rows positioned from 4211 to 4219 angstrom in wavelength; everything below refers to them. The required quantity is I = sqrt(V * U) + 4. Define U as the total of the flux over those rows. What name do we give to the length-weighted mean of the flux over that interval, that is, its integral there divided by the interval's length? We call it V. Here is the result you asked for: 31.4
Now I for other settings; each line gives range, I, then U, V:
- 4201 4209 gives 29.6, 51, 12.8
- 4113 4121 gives 32.6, 57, 14.3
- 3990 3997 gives 29.0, 50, 12.5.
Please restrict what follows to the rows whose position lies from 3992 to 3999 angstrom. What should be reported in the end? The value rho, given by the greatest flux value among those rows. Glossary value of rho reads 13.08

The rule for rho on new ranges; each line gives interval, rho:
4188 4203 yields 14.08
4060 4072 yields 13.42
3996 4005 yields 12.78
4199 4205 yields 12.28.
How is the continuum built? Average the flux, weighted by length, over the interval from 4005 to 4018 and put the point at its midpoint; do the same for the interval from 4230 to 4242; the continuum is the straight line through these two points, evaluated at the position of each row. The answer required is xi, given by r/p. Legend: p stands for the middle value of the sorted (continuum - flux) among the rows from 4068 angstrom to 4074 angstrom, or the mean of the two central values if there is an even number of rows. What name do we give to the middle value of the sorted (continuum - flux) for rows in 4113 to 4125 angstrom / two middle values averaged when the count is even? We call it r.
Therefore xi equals 5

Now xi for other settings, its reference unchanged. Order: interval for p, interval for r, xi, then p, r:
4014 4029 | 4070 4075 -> 0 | -0.57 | 0.0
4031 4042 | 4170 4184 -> -3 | 0.10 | -0.3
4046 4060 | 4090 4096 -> 32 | -0.05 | -1.7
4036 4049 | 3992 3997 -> -1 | -0.52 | 0.4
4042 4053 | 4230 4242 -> 0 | -0.17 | 0.0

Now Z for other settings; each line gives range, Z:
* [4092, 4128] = 4095.20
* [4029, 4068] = 4052.05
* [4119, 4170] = 4161.74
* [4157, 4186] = 4161.74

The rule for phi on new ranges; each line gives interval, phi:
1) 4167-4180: -12.6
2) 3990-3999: -11.9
